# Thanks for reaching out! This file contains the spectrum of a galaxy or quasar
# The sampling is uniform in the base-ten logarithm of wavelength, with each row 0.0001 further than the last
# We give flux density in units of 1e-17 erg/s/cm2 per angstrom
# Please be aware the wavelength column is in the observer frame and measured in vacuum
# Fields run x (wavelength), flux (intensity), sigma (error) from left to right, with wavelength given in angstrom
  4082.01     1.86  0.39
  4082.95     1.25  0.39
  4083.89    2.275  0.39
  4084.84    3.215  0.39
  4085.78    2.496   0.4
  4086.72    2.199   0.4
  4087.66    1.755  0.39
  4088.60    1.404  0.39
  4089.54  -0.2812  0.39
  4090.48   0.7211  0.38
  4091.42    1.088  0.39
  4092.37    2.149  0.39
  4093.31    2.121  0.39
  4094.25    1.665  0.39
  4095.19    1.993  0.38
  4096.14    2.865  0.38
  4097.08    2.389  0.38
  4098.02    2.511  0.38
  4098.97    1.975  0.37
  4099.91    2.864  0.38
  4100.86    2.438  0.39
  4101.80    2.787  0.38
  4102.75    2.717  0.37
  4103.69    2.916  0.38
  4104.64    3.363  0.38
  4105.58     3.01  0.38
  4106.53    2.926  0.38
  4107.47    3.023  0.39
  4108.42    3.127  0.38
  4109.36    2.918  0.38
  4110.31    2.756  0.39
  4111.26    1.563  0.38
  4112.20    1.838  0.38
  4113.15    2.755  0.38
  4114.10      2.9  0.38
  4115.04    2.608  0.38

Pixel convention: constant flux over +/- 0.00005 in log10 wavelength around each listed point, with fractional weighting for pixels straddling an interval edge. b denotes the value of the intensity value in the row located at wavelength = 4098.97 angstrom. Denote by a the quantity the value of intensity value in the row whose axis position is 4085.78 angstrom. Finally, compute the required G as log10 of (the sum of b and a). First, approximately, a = 2.496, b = 1.975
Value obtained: 0.65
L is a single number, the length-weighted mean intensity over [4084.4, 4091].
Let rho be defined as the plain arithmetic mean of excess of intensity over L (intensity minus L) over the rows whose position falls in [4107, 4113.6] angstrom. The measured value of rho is 0.93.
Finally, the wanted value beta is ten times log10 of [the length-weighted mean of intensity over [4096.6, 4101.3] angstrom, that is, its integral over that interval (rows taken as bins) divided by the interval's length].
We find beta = 3.9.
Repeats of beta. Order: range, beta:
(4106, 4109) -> 4.8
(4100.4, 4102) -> 4.1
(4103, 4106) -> 4.9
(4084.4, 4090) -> 2.5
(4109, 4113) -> 3.6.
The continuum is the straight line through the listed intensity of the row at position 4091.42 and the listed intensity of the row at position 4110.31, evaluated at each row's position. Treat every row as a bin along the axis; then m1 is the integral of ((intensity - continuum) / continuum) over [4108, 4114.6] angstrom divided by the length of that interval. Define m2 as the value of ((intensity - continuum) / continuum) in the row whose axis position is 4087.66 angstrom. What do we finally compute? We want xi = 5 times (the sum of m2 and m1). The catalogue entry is 6.1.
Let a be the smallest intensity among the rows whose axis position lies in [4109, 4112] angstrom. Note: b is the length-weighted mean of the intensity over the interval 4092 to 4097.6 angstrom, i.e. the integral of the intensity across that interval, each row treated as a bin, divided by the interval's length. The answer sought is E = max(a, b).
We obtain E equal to 2.20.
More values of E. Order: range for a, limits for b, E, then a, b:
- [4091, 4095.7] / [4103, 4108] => 3.03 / 1.088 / 3.03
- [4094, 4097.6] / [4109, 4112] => 2.34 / 1.665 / 2.34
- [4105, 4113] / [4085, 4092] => 1.56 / 1.563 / 1.44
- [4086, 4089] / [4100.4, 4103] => 2.64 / 1.404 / 2.64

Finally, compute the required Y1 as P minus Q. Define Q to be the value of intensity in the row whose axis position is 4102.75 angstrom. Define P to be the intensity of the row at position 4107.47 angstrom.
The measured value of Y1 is 0.31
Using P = 3.023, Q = 2.717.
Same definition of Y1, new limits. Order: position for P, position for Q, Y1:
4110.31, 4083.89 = 0.48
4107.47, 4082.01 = 1.16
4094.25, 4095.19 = -0.33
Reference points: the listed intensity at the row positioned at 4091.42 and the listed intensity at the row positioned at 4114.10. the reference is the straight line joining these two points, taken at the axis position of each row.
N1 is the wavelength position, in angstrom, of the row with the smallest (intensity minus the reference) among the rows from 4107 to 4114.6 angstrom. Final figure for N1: 4111.26 angstrom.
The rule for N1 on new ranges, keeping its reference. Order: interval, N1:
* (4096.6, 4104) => 4098.97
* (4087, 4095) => 4089.54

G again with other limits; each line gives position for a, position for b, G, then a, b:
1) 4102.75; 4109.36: 0.75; 2.717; 2.918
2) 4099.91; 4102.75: 0.75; 2.864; 2.717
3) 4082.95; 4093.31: 0.53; 1.25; 2.121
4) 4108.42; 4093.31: 0.72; 3.127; 2.121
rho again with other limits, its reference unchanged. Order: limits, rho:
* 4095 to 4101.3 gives 0.80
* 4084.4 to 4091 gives 0.01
